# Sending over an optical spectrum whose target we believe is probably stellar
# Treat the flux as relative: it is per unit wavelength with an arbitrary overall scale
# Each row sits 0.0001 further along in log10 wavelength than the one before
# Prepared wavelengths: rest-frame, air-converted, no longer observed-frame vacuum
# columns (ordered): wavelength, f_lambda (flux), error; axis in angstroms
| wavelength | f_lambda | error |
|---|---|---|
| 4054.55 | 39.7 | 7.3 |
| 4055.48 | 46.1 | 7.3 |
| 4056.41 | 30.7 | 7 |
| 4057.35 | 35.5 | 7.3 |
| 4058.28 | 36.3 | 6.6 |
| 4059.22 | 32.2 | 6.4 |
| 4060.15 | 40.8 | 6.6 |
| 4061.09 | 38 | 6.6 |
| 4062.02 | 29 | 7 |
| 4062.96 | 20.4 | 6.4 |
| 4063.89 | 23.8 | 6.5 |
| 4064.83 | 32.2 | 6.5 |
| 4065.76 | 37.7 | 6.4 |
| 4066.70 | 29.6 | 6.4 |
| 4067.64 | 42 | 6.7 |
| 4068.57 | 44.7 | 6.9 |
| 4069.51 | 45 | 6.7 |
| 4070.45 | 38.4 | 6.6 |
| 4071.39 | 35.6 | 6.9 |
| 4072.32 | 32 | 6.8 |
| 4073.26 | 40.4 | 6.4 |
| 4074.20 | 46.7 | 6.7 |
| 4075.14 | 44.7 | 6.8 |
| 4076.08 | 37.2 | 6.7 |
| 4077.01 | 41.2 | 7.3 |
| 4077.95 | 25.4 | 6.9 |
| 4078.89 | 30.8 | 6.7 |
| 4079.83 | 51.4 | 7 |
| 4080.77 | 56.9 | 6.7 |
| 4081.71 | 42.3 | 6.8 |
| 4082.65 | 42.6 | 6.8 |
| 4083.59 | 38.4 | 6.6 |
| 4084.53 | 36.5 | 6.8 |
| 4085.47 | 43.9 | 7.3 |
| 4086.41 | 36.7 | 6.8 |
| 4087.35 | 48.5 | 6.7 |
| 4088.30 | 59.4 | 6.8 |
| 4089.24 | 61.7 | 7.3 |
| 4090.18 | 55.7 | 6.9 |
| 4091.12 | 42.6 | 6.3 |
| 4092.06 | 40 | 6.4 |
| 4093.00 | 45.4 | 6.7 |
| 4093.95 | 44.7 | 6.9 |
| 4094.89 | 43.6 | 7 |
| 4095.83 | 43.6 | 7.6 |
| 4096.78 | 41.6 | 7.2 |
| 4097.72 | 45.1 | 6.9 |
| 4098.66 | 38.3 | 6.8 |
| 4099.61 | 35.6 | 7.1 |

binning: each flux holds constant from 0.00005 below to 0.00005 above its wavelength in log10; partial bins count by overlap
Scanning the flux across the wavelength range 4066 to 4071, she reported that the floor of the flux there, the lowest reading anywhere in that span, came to 29.6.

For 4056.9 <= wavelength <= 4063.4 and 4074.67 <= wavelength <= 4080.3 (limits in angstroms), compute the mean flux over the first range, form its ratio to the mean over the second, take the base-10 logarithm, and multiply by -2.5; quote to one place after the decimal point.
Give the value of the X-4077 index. 0.2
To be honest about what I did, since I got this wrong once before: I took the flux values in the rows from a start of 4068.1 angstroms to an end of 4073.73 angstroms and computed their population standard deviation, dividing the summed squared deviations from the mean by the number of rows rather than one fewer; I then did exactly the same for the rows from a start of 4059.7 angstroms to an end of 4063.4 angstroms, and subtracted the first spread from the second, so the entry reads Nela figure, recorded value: 3.3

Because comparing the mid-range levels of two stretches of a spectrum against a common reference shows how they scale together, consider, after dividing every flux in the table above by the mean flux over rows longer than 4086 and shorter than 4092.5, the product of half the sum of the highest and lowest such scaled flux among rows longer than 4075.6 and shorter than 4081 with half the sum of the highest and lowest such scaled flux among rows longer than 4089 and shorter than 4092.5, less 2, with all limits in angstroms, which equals -1.14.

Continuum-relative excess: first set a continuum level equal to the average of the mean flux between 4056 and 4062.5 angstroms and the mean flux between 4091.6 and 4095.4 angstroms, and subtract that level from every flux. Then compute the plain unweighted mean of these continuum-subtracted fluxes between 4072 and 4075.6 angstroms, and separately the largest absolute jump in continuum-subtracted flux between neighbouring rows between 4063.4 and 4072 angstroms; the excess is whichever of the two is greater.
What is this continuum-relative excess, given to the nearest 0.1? 12.4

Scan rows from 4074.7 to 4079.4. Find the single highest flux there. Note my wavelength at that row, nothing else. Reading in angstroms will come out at 4075.14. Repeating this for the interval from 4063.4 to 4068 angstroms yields 4067.64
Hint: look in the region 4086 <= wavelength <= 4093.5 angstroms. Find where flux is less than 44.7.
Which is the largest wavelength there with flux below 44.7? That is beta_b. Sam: 4092.06 angstroms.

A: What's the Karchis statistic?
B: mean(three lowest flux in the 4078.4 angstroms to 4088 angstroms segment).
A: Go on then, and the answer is 35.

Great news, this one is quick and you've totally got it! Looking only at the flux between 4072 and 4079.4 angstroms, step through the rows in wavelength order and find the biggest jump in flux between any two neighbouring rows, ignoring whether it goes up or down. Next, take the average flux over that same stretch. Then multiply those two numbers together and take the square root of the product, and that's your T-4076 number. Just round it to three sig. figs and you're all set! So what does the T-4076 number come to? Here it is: 24.3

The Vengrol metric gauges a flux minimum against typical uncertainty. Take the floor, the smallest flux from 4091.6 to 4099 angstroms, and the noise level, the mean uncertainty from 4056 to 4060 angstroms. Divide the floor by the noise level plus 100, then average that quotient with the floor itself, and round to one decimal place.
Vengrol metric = 19.3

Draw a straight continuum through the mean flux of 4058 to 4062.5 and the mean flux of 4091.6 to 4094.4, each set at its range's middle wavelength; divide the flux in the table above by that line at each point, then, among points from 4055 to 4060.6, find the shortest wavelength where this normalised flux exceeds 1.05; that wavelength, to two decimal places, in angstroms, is 4055.48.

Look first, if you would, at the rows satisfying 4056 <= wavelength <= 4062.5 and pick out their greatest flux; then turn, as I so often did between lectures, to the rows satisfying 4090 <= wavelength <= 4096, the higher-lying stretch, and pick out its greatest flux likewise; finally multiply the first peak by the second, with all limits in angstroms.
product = 2273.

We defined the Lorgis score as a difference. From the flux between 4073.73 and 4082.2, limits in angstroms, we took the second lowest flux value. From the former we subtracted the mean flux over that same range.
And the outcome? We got -11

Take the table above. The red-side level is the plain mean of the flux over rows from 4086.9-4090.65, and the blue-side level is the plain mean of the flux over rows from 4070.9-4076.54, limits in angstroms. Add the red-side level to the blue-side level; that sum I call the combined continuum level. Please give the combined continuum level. 96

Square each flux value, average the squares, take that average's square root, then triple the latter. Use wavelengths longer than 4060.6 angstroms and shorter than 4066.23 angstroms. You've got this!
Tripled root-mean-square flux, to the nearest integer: 93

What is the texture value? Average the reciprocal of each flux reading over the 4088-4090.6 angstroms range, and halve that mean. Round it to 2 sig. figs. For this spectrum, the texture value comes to 0.0085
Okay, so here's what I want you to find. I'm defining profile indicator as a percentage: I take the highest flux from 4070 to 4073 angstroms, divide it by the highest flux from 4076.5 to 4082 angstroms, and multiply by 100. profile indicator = 67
